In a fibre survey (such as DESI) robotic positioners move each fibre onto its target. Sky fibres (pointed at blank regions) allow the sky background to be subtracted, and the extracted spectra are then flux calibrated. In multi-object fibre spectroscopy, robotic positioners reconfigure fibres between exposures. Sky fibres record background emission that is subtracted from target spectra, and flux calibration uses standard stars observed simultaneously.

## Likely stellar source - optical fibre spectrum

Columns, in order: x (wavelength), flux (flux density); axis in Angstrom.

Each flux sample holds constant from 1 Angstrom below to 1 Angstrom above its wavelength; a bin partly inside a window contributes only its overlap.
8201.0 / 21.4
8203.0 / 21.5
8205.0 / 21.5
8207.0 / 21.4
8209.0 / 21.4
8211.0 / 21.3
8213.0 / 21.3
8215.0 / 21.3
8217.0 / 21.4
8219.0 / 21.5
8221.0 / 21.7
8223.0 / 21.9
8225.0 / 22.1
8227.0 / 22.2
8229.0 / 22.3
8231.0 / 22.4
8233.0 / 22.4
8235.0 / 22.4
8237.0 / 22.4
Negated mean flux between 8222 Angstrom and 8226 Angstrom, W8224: -22.0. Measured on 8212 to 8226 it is -21.6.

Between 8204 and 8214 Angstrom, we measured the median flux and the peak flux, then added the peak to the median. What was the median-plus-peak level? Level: 42.9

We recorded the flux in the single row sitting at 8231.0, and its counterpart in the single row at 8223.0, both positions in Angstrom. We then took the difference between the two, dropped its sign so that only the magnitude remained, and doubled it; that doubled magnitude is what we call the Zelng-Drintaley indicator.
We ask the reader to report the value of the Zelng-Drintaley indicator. 1.0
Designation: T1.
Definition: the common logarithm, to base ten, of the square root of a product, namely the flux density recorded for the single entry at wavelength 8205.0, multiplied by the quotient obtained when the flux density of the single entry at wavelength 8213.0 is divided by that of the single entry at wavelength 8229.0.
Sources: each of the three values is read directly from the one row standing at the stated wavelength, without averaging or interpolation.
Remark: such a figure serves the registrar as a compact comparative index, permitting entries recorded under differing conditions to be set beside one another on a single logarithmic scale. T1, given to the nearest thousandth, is 0.656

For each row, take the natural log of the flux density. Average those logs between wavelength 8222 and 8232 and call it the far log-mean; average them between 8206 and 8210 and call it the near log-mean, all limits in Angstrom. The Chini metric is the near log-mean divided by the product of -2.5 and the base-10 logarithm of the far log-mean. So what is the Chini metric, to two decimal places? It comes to -2.49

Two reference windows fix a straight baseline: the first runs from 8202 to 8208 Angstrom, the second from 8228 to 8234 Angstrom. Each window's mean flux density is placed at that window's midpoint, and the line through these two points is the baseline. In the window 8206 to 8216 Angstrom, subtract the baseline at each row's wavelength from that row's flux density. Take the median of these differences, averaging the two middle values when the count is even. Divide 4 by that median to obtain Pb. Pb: -11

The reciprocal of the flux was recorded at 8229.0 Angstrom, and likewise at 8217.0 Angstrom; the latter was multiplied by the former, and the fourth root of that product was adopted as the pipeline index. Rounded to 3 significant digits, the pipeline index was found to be 0.214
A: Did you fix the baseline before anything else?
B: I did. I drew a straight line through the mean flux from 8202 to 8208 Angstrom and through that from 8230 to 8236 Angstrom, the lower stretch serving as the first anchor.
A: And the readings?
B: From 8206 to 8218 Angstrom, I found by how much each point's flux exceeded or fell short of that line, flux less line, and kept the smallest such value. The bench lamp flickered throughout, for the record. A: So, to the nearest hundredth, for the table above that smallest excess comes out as -0.50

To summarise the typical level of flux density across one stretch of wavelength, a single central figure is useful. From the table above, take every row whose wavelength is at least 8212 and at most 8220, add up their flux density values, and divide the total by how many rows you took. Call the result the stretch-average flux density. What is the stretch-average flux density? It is 21.4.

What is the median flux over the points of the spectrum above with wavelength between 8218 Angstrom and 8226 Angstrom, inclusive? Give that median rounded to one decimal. 21.8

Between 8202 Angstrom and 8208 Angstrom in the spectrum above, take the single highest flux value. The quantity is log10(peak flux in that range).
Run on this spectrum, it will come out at 1.332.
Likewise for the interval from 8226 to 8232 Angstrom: 1.350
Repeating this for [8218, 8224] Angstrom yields 1.340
